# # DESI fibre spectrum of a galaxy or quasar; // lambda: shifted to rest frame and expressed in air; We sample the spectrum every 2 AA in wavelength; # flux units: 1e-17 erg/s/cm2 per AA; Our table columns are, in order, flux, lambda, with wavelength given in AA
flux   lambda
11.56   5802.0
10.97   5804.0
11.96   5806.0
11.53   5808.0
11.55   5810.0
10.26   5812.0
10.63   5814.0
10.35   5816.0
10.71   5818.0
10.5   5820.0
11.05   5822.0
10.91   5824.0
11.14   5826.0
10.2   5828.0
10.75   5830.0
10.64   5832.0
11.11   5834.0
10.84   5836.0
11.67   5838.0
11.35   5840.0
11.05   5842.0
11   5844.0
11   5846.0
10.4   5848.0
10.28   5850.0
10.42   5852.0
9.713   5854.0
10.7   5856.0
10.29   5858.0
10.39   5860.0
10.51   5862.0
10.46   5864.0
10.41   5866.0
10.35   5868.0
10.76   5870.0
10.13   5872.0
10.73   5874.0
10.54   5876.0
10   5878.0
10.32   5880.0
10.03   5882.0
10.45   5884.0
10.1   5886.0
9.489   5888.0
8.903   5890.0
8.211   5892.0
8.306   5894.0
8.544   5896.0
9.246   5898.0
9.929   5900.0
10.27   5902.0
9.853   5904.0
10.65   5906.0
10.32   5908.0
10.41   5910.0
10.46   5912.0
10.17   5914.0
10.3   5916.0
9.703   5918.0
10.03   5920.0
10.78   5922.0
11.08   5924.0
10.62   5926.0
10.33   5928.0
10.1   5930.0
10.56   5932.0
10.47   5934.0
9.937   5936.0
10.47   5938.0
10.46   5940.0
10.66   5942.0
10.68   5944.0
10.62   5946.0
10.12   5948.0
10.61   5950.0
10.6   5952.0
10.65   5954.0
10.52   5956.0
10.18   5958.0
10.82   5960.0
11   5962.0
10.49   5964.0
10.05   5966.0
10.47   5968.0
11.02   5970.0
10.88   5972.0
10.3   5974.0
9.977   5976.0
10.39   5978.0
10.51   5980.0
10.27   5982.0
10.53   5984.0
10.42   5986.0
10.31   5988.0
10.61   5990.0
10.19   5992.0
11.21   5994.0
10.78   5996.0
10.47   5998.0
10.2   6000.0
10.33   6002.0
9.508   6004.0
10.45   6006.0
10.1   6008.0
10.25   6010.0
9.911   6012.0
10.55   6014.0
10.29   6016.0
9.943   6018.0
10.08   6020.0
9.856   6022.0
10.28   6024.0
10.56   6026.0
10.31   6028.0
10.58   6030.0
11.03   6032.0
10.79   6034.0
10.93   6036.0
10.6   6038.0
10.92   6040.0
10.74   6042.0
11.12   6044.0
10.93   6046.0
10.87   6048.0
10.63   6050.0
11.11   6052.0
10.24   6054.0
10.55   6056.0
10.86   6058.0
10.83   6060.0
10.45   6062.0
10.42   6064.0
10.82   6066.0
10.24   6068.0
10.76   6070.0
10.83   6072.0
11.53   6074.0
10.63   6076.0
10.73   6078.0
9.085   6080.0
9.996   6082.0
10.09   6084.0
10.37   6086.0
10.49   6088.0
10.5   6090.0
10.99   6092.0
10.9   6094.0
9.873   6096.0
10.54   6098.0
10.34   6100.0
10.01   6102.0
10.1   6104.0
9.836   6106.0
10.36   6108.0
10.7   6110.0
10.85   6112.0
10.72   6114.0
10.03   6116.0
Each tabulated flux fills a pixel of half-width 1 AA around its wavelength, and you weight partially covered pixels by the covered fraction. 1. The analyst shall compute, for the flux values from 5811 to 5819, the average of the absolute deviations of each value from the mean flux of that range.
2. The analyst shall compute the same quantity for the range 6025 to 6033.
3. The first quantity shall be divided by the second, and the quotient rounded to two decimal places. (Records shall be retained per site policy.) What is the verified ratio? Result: 0.89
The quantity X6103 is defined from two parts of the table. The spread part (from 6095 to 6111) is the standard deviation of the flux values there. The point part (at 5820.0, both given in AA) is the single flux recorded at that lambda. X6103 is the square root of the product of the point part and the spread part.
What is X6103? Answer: 1.8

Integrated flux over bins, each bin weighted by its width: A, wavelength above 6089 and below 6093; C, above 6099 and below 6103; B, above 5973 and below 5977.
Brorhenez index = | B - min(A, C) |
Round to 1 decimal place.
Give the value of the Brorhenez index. 0.1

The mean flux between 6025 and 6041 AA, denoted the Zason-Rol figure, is 10.7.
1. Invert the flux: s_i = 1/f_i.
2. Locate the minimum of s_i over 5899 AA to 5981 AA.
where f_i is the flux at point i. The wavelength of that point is 5924.0 AA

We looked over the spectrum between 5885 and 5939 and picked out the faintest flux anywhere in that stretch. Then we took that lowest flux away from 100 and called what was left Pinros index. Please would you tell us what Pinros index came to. 91.8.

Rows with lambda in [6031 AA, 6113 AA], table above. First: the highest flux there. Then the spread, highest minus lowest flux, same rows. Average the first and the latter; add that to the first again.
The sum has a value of 18.5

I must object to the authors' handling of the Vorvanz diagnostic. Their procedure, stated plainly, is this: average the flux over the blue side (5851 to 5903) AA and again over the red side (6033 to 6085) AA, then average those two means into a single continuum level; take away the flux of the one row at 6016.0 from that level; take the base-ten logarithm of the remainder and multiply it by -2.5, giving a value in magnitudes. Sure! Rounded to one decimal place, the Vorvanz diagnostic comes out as 4.5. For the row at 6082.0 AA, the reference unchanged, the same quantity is 1.3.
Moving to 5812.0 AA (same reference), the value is 3.3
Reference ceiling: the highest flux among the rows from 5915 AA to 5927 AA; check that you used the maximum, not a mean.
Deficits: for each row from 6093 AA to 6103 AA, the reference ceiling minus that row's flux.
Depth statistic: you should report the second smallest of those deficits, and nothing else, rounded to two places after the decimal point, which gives 0.54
